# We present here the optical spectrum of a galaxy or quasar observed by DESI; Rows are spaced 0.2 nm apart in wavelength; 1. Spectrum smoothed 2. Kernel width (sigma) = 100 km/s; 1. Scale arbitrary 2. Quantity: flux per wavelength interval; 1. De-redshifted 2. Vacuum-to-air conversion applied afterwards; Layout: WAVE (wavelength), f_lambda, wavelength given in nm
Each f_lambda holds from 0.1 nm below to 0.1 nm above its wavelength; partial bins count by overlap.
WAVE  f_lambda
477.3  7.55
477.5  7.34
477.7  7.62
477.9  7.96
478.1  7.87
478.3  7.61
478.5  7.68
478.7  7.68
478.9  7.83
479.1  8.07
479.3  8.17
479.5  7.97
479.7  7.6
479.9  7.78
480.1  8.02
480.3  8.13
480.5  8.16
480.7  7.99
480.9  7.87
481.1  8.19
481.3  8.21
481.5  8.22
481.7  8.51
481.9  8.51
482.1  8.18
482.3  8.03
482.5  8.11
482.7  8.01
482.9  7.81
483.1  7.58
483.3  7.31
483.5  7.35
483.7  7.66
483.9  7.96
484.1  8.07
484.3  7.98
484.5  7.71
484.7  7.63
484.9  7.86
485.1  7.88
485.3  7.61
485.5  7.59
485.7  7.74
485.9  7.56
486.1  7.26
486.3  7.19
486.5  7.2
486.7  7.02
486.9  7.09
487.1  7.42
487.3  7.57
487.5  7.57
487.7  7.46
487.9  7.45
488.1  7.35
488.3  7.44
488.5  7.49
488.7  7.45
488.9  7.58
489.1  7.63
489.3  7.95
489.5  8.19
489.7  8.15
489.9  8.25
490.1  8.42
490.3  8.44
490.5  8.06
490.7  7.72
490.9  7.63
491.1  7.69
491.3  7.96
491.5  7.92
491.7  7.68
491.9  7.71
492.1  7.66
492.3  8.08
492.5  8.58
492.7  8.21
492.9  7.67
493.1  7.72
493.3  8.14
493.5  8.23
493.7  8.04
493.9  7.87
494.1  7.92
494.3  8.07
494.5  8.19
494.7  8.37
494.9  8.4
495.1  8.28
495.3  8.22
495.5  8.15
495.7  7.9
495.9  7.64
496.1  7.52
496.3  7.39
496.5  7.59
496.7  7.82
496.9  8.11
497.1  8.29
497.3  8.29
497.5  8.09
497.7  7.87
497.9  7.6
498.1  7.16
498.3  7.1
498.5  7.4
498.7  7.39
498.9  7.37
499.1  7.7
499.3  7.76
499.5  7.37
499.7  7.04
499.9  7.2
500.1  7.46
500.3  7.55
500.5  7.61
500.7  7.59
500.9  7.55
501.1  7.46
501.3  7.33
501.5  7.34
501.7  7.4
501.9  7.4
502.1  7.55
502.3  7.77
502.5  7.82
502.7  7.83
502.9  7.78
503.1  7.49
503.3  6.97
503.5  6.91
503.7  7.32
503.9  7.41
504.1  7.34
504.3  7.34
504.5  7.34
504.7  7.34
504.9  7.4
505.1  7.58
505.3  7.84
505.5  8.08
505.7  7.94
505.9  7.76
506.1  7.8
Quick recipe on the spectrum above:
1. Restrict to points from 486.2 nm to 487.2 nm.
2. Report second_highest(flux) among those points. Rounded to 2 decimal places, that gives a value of 7.20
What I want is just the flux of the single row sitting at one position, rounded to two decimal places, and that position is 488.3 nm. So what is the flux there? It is 7.44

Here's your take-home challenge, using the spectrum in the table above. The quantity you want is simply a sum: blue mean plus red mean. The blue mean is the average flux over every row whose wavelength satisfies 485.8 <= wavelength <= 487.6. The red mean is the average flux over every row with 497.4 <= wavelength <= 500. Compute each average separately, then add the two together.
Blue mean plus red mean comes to 14.8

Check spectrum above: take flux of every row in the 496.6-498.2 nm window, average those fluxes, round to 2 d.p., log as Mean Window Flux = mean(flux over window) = 7.90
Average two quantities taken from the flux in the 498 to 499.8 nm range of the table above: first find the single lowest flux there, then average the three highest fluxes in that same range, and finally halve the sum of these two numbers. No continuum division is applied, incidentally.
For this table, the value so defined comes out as 7.3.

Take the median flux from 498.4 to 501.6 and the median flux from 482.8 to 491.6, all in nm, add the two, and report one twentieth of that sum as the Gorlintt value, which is 0.753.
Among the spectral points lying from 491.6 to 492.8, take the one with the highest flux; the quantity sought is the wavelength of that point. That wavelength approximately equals 492.5 nm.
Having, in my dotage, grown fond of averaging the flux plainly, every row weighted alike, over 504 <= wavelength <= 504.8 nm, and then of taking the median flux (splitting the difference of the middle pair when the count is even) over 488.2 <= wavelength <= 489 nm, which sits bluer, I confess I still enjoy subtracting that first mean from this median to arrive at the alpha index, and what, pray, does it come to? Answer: 0.13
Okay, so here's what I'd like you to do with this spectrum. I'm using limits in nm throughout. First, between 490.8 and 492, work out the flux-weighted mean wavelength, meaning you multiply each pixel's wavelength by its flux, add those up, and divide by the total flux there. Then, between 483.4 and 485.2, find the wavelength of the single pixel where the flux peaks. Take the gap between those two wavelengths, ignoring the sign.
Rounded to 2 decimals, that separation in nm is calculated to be 7.30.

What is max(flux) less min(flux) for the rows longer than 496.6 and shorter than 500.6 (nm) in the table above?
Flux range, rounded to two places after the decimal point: 1.25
